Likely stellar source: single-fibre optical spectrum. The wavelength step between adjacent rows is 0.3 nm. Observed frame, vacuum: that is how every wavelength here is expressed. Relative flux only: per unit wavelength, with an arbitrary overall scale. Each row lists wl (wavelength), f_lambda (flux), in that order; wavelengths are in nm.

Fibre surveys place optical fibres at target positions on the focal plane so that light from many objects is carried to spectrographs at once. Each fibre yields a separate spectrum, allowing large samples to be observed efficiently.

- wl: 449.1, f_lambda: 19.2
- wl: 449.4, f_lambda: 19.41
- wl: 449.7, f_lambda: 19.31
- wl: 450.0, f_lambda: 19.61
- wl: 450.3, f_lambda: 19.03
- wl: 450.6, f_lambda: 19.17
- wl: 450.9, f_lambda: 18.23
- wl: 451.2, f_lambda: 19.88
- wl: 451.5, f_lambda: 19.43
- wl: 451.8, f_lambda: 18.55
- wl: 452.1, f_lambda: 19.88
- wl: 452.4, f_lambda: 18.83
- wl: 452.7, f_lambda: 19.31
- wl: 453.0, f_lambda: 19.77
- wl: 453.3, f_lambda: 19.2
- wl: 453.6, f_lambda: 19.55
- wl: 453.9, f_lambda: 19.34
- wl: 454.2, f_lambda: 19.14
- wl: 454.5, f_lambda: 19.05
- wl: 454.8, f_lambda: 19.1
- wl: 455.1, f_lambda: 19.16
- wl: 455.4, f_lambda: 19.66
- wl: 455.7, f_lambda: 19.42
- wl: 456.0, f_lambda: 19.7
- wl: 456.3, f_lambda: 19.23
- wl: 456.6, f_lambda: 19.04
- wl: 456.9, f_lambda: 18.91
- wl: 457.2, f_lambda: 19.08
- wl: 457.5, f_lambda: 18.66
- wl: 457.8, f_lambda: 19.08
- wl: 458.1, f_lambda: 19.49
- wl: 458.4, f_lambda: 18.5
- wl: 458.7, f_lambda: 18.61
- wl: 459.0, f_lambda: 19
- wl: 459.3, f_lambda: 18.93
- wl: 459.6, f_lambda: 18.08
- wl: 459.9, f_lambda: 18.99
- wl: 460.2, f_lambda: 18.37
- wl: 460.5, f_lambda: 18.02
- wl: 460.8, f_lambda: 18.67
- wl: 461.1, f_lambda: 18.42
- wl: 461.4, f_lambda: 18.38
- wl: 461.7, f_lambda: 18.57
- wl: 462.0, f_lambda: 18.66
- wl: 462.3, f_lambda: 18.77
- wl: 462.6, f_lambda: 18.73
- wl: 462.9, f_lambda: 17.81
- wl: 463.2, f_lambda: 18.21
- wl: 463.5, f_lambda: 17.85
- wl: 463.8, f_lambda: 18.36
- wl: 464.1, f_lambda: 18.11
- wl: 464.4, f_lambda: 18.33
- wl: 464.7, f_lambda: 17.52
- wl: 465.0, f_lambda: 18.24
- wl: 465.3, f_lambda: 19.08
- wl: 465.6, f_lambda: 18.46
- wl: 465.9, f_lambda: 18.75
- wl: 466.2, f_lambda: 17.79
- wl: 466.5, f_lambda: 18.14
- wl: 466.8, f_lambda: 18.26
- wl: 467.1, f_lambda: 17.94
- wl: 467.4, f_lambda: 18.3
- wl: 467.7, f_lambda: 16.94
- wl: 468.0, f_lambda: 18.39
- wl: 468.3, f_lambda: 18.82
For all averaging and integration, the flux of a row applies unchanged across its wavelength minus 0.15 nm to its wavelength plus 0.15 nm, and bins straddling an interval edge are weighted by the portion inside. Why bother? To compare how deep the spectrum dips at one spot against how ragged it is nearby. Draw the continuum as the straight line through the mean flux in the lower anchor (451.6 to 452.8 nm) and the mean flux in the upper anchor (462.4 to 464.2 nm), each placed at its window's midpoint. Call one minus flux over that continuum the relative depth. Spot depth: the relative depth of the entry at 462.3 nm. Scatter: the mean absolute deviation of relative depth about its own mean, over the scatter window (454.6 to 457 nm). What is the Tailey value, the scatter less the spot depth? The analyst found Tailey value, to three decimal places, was 0.039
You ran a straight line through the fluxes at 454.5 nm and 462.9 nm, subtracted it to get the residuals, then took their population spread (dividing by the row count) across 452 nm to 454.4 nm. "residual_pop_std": 0.32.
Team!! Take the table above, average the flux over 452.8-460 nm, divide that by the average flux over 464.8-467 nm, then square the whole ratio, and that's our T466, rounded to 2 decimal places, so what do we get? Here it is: 1.08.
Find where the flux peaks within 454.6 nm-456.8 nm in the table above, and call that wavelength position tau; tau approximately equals 456.0 nm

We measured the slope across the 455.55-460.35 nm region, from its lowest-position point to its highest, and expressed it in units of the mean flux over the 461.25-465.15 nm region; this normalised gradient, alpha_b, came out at -0.013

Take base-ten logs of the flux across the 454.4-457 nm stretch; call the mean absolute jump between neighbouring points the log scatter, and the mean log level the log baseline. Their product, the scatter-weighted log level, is 0.007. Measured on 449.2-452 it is 0.018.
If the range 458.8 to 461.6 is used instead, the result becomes 0.014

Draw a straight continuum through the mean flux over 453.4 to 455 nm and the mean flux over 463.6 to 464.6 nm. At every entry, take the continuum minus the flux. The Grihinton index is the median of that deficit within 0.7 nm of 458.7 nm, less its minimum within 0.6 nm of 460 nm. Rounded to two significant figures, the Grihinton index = 0.12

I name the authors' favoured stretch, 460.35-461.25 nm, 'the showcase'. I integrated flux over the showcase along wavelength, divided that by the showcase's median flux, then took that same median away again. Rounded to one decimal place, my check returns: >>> -17.5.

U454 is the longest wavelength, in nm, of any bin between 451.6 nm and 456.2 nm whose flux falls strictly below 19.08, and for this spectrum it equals 454.5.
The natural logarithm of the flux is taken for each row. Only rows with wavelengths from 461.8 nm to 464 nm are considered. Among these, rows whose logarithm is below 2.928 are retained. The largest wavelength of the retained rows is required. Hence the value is 463.8 nm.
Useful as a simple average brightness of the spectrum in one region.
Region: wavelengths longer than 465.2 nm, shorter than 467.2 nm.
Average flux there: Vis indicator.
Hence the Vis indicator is 18.3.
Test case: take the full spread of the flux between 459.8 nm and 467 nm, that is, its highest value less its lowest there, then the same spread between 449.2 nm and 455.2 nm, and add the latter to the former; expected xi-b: 3.2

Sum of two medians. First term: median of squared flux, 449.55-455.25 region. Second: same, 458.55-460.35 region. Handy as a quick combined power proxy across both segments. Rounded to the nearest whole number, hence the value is 721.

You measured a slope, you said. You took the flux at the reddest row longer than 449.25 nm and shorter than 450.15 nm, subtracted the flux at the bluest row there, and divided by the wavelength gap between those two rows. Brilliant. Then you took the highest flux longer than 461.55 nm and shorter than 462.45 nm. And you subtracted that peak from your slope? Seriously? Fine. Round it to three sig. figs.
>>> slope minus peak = -18.4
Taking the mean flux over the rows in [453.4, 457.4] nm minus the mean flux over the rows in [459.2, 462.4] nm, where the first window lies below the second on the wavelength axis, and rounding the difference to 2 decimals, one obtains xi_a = 0.73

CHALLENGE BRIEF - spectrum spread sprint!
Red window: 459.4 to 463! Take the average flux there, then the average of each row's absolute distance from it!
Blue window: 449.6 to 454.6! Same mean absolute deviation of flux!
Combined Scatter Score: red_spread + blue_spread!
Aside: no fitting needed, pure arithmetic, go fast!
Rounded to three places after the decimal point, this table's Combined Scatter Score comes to 0.607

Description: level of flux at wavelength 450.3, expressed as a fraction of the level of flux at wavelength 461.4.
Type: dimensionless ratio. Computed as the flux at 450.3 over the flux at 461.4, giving 1.04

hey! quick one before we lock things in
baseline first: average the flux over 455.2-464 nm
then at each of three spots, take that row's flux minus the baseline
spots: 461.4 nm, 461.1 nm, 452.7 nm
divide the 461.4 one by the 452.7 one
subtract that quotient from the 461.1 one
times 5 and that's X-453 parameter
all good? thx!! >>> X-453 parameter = 1.5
